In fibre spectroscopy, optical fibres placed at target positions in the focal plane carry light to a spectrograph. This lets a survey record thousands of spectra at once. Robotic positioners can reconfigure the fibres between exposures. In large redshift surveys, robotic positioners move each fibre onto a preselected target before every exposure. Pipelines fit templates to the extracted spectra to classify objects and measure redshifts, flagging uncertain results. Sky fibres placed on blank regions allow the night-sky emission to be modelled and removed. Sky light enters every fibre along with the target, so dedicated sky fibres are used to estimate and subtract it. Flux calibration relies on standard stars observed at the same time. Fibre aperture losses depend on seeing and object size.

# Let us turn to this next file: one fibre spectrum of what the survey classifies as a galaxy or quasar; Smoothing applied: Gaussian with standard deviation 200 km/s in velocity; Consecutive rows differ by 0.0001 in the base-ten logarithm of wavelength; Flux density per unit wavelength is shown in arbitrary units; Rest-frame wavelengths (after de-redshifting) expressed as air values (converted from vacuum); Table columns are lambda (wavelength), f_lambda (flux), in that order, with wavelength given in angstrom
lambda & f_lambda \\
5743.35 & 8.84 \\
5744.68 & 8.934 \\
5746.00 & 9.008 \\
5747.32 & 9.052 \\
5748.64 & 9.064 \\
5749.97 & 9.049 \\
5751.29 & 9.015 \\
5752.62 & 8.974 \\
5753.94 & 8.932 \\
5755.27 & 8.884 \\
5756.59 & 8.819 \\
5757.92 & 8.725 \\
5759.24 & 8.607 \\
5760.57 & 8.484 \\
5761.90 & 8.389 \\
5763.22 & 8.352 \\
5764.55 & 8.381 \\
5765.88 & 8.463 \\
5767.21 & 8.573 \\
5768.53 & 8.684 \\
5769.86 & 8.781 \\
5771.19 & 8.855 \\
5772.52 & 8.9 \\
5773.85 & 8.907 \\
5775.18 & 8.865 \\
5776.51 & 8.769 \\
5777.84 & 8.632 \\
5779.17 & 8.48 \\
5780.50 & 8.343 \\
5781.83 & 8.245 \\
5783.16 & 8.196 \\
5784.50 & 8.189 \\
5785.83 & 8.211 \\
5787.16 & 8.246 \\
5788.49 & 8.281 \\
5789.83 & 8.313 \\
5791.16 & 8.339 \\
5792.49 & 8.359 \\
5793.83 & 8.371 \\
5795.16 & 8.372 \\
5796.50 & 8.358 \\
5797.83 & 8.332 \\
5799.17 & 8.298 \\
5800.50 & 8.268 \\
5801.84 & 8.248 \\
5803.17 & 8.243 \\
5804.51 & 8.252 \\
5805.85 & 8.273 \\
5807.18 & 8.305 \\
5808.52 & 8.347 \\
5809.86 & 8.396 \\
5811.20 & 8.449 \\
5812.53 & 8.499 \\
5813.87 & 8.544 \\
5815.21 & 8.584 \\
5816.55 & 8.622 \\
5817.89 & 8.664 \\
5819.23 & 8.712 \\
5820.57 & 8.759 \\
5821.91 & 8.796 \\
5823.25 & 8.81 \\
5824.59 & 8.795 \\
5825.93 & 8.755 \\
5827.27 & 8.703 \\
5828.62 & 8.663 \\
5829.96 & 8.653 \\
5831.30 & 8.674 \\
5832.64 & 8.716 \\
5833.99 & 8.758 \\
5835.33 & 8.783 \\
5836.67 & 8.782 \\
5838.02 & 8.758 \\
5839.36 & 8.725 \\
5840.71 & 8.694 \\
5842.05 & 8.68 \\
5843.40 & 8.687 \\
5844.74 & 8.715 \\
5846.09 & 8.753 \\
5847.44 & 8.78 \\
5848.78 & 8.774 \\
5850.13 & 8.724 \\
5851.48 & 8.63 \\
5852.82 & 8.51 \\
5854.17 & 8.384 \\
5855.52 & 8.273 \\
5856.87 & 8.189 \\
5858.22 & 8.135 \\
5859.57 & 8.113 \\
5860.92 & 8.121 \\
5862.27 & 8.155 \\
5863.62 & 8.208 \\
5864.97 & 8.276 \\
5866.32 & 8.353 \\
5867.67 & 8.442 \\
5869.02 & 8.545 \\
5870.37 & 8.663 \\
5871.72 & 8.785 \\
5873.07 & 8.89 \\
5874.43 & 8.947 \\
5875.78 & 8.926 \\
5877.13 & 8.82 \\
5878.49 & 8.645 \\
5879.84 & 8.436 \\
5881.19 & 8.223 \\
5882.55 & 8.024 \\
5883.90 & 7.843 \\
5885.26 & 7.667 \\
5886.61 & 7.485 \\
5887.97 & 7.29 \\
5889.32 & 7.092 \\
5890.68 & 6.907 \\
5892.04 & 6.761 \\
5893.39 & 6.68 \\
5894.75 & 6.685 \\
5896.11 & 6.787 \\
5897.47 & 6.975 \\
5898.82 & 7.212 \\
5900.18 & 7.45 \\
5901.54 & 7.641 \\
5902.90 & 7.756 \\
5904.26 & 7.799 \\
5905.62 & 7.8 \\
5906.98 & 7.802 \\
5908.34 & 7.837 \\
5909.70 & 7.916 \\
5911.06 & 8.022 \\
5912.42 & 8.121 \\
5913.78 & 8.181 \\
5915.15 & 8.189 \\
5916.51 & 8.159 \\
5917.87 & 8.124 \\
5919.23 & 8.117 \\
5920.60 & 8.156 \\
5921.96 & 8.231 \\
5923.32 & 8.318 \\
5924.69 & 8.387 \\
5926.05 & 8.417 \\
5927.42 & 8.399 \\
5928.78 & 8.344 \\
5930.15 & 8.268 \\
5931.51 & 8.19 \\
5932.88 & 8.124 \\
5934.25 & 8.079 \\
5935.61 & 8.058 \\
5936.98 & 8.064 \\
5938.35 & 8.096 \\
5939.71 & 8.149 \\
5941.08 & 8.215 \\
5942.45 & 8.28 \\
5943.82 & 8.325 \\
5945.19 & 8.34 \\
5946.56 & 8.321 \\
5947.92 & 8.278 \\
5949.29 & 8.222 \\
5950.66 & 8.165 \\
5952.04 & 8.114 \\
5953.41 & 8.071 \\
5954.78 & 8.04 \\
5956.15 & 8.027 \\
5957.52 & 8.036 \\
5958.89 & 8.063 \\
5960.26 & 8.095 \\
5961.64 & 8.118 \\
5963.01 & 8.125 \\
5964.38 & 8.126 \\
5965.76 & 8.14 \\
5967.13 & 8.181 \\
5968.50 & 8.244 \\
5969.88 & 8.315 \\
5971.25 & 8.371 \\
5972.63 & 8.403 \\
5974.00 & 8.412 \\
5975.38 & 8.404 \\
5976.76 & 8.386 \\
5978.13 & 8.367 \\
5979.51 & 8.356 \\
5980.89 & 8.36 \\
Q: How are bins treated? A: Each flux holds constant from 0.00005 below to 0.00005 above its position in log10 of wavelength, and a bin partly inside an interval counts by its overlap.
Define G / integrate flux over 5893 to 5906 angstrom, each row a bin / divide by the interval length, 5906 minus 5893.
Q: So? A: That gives 7.28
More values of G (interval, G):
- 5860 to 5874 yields 8.45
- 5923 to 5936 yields 8.26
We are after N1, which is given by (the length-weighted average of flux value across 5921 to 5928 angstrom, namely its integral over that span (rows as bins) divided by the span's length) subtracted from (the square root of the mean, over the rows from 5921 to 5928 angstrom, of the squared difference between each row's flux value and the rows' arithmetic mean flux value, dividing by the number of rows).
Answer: -8.27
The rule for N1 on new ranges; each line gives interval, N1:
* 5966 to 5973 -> -8.21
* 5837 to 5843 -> -8.68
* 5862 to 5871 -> -8.22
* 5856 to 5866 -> -8.12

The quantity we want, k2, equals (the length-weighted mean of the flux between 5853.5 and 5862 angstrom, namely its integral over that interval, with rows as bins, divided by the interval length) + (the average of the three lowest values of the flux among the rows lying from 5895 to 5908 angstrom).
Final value 15.2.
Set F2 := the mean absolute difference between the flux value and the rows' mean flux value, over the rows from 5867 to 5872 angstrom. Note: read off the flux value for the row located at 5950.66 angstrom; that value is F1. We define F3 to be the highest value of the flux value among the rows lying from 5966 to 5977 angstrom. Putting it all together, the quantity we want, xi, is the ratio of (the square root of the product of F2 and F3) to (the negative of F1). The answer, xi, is -0.121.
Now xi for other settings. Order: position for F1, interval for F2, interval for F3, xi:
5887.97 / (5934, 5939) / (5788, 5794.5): -0.046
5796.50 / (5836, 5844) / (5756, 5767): -0.066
